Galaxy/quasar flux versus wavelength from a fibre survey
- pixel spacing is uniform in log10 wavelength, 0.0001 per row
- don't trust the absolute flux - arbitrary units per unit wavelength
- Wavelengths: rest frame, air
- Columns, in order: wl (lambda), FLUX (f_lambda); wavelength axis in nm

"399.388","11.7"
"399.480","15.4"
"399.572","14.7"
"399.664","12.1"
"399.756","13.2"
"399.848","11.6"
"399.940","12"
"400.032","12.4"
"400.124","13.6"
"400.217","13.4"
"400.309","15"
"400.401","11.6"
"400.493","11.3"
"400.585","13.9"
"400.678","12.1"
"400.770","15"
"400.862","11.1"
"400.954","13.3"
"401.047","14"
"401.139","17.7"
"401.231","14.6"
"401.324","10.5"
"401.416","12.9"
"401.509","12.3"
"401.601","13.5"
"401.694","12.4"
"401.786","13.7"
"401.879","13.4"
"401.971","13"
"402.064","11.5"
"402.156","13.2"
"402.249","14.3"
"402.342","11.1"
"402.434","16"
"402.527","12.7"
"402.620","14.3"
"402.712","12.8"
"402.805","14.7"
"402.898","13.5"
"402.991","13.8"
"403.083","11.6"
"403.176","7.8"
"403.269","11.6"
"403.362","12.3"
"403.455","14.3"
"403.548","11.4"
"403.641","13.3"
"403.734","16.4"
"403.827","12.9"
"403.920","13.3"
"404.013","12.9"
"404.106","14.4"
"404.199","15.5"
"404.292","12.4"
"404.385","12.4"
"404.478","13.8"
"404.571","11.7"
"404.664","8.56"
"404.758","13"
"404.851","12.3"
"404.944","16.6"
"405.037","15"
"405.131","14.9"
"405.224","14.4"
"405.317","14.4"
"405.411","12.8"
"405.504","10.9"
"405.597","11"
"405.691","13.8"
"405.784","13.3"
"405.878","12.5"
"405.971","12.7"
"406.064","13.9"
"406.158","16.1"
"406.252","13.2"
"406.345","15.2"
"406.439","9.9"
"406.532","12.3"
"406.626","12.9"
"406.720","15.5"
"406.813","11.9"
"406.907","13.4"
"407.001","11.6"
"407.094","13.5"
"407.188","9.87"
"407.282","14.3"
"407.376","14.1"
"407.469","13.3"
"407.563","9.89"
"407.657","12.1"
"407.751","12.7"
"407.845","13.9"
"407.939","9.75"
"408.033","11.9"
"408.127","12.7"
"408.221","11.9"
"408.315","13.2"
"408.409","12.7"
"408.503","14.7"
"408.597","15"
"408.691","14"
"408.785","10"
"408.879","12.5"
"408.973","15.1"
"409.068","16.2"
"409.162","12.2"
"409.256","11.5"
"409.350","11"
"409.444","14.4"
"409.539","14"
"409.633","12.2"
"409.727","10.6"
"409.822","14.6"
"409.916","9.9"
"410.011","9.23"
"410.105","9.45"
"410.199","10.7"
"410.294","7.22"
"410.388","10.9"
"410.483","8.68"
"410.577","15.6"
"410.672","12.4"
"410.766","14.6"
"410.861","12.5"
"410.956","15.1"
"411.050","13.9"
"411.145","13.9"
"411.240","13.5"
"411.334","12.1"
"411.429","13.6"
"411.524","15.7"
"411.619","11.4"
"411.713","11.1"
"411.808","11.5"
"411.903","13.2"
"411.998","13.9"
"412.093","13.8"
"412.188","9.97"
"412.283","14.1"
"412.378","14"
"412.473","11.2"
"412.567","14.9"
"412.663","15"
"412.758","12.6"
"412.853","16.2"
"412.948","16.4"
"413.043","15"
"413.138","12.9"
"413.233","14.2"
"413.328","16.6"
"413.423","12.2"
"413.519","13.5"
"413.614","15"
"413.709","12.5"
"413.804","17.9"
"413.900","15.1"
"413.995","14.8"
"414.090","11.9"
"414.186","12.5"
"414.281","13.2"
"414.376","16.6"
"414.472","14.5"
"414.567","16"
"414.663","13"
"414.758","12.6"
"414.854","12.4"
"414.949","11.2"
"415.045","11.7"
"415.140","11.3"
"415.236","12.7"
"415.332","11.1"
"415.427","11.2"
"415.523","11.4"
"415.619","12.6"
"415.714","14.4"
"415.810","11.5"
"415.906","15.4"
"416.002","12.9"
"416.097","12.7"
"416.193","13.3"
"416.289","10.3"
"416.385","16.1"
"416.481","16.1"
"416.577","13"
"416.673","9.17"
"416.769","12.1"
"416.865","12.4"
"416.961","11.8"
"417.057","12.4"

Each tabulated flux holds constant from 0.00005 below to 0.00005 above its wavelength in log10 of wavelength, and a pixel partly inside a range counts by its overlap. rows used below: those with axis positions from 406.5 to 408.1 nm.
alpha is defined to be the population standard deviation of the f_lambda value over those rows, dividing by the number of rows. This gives 1.58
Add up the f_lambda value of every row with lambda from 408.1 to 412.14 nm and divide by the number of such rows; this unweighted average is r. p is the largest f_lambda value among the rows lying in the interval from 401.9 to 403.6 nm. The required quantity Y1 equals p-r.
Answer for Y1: 3.4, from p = 16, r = 12.6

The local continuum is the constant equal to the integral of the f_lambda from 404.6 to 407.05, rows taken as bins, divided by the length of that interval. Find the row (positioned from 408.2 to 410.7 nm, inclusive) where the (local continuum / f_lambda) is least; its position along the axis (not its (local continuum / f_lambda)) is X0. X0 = 409.068 nm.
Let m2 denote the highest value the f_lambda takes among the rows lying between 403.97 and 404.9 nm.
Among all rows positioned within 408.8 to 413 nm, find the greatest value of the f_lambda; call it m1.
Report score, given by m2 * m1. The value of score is 254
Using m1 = 16.4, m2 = 15.5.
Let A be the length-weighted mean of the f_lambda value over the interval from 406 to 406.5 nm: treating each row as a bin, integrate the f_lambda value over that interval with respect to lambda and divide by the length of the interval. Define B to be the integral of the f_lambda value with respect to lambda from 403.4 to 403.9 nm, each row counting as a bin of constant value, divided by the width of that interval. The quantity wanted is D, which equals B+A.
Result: 27.2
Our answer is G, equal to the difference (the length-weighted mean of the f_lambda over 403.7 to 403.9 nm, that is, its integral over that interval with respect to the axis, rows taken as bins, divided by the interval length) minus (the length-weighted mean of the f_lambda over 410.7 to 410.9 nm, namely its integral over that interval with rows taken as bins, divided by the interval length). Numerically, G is 0.9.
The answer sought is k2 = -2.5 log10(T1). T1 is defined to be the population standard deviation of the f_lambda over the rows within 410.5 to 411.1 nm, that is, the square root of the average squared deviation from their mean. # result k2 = -0.22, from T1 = 1.22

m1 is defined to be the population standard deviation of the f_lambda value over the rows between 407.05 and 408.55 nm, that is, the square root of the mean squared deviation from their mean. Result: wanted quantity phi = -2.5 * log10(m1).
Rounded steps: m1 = 1.52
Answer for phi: -0.455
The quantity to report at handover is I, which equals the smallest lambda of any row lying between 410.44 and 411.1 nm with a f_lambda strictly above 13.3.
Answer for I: 410.577 nm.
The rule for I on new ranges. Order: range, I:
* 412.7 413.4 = 412.853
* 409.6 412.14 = 409.822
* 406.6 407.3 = 406.720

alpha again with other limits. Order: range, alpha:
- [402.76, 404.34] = 1.87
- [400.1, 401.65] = 1.71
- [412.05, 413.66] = 1.75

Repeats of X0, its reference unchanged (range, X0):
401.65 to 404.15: 403.734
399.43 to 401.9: 401.139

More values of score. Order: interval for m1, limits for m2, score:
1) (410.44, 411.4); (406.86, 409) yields 236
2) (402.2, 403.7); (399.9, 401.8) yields 283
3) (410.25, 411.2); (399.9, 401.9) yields 276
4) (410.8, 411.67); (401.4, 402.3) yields 225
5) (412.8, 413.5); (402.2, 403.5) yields 266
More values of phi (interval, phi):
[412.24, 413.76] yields -0.464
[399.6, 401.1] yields -0.209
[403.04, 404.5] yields -0.688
